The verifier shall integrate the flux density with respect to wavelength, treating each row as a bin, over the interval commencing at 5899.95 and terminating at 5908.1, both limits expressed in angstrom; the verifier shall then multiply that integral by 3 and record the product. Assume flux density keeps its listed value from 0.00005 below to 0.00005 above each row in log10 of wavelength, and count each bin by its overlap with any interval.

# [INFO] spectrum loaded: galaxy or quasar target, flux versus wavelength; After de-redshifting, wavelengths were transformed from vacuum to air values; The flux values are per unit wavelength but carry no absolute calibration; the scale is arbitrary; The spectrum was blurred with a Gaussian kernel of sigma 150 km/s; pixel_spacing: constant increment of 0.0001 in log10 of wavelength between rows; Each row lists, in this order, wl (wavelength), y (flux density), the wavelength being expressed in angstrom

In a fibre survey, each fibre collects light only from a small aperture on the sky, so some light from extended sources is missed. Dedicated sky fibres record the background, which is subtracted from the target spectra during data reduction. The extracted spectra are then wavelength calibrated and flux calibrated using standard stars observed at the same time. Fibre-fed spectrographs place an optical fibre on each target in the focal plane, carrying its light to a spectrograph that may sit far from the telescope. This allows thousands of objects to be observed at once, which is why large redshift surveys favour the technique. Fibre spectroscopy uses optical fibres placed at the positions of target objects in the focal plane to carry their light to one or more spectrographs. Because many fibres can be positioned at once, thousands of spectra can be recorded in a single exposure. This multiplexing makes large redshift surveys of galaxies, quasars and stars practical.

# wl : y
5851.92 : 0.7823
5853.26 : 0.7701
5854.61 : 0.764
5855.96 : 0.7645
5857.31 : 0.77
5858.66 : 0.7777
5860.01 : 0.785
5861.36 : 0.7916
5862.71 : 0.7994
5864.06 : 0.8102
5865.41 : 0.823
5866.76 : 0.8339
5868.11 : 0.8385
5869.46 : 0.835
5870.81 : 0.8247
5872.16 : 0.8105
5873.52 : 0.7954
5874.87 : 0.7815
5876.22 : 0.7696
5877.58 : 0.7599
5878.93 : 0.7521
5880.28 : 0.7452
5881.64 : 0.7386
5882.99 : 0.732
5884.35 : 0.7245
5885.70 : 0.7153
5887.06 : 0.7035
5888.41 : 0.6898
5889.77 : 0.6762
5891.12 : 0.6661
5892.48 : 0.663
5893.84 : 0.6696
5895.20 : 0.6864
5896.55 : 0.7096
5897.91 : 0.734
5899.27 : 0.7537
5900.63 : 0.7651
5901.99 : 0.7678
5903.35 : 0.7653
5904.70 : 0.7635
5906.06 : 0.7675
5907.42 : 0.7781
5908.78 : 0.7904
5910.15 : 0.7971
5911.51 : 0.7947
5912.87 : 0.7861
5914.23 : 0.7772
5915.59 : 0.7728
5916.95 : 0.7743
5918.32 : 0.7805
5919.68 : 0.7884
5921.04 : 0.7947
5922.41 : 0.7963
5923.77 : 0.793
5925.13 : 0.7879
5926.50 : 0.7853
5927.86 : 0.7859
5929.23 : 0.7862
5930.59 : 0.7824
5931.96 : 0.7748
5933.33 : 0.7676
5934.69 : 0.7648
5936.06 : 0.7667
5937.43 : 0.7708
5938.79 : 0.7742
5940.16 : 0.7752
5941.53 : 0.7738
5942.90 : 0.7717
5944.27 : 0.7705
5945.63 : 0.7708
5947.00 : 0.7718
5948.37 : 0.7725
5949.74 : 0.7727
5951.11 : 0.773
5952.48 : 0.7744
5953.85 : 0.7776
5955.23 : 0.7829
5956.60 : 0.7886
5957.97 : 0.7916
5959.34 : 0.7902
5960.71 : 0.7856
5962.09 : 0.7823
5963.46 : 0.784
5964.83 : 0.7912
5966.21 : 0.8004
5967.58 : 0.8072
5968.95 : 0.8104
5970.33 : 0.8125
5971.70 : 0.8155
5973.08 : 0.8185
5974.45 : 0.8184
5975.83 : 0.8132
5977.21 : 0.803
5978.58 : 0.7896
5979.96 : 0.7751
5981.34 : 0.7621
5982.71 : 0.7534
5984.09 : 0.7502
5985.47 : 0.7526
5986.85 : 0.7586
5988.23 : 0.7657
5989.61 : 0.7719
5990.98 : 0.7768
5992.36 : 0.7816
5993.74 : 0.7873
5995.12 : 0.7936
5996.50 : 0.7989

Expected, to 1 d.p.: 18.8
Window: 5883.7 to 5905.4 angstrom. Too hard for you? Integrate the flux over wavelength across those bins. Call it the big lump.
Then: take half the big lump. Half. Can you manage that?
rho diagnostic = 7.77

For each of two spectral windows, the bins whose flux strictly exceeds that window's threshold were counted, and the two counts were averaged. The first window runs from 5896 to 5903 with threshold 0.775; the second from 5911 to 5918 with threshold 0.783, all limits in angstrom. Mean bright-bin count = 1.0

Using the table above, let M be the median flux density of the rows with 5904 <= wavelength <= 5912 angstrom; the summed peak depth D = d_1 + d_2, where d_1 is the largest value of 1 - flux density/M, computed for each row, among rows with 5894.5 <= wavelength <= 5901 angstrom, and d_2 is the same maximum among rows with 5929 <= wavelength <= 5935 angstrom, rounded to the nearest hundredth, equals 0.15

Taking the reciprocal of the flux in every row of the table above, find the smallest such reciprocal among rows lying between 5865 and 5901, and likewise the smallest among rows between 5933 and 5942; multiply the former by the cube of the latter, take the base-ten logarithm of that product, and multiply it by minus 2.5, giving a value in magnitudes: -1.02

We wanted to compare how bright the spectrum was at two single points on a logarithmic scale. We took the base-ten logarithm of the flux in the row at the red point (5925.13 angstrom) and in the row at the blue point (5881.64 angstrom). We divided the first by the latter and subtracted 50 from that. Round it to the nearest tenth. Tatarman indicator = -49.2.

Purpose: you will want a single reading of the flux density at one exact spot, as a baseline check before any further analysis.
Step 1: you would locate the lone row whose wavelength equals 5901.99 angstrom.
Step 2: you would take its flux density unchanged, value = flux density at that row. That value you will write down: 0.7678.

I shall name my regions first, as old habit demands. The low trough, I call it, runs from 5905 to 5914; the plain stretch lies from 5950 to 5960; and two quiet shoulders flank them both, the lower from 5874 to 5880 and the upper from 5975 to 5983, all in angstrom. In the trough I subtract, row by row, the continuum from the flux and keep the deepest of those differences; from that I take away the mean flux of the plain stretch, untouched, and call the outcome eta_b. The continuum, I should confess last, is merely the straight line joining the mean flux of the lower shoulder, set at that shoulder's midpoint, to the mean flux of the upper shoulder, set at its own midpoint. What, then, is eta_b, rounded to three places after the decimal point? -0.786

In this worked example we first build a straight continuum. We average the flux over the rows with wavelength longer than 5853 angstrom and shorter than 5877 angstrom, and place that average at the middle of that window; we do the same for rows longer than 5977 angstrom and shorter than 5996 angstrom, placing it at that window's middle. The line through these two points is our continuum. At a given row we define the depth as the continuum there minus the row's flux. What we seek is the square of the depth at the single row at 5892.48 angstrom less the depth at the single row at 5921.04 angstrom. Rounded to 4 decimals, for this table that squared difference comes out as 0.0189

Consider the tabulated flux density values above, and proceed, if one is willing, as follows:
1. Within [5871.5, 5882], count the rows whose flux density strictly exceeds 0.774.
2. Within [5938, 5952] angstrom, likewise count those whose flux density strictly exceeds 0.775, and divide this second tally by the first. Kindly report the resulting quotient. 0.33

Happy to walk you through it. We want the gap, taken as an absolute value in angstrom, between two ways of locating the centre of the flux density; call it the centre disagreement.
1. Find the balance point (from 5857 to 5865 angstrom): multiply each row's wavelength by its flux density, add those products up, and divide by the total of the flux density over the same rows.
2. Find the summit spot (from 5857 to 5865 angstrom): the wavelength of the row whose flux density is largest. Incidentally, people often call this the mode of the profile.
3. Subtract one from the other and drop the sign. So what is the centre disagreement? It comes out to 3.3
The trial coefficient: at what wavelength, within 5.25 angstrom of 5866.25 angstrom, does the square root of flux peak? 5868.11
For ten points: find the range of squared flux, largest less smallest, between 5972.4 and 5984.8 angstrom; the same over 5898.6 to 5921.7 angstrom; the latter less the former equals -0.040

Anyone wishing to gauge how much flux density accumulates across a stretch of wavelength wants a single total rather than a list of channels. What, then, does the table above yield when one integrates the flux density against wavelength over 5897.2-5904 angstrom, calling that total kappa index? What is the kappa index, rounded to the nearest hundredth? 5.14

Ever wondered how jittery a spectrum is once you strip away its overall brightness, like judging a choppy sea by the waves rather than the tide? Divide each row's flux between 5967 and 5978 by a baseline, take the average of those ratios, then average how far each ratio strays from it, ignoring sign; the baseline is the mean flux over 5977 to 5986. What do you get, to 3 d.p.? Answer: 0.005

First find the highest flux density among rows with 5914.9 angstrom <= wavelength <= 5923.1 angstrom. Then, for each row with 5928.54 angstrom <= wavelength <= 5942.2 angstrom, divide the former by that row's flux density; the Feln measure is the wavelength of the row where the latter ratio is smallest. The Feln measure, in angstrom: 5929.23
